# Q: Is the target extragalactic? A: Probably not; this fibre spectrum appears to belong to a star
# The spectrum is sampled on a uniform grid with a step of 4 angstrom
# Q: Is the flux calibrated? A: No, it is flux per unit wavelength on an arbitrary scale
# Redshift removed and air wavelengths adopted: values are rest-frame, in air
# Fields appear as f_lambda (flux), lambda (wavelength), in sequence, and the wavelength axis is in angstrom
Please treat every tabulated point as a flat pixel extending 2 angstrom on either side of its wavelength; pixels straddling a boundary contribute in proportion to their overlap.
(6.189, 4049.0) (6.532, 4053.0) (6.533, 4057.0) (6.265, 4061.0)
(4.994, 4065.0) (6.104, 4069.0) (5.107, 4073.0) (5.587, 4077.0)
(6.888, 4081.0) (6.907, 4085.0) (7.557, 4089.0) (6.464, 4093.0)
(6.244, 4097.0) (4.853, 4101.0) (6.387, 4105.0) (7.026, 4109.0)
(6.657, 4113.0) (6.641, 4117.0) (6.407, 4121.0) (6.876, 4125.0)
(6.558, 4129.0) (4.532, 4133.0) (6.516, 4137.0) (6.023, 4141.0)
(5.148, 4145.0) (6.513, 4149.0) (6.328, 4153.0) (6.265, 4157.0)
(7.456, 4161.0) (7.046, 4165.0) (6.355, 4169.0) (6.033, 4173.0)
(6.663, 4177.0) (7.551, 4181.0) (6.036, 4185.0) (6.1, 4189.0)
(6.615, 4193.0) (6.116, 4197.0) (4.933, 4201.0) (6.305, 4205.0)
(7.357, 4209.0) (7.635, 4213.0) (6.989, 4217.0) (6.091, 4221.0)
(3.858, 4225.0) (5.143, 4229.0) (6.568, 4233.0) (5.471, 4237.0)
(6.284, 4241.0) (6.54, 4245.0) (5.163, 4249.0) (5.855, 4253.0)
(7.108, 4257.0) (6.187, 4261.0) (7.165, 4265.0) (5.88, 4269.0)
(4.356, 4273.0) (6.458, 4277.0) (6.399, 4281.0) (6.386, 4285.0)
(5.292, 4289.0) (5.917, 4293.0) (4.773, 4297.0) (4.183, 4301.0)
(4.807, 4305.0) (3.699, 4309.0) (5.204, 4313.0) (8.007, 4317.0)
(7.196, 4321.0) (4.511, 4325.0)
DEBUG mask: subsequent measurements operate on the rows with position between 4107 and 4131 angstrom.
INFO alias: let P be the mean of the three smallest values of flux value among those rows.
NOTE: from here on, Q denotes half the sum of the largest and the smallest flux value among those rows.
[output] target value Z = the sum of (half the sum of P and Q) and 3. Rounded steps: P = 6.5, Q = 6.7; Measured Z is 9.63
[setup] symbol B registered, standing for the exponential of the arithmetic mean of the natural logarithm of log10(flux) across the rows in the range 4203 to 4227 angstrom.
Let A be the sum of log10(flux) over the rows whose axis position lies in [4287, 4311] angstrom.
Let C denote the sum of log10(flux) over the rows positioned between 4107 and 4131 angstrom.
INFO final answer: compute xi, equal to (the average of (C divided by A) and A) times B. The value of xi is 2.07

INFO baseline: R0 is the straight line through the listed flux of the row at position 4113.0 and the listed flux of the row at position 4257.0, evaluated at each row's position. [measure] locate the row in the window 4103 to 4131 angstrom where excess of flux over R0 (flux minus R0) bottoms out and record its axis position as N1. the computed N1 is 4121.0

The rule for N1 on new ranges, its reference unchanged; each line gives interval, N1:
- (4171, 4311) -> 4309.0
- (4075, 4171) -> 4133.0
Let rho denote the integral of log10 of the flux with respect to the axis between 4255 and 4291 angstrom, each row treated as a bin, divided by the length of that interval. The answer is 0.784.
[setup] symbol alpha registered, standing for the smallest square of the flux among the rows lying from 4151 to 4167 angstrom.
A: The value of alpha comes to 39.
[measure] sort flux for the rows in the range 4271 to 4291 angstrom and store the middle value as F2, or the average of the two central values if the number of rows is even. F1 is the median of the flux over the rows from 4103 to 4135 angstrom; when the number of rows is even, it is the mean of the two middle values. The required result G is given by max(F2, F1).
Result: 6.60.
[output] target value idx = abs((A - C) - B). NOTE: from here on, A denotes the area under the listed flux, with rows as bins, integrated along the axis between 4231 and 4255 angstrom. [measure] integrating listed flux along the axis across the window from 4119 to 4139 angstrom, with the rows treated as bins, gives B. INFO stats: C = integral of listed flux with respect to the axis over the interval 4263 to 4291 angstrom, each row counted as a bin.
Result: 148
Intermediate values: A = 144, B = 124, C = 168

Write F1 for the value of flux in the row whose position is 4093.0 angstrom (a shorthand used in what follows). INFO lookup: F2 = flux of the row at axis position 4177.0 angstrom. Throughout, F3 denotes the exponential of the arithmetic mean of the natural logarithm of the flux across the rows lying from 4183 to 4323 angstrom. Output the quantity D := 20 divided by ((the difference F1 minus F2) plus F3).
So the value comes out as 3.54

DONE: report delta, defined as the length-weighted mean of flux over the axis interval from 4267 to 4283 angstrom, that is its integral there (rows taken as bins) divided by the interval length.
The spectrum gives 5.8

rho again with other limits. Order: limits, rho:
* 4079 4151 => 0.799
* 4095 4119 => 0.796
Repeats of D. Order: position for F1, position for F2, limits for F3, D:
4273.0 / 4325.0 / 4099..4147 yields 3.38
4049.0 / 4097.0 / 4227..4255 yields 3.46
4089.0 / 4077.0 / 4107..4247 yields 2.43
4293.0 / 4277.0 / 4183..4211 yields 3.55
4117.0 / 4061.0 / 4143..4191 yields 2.94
